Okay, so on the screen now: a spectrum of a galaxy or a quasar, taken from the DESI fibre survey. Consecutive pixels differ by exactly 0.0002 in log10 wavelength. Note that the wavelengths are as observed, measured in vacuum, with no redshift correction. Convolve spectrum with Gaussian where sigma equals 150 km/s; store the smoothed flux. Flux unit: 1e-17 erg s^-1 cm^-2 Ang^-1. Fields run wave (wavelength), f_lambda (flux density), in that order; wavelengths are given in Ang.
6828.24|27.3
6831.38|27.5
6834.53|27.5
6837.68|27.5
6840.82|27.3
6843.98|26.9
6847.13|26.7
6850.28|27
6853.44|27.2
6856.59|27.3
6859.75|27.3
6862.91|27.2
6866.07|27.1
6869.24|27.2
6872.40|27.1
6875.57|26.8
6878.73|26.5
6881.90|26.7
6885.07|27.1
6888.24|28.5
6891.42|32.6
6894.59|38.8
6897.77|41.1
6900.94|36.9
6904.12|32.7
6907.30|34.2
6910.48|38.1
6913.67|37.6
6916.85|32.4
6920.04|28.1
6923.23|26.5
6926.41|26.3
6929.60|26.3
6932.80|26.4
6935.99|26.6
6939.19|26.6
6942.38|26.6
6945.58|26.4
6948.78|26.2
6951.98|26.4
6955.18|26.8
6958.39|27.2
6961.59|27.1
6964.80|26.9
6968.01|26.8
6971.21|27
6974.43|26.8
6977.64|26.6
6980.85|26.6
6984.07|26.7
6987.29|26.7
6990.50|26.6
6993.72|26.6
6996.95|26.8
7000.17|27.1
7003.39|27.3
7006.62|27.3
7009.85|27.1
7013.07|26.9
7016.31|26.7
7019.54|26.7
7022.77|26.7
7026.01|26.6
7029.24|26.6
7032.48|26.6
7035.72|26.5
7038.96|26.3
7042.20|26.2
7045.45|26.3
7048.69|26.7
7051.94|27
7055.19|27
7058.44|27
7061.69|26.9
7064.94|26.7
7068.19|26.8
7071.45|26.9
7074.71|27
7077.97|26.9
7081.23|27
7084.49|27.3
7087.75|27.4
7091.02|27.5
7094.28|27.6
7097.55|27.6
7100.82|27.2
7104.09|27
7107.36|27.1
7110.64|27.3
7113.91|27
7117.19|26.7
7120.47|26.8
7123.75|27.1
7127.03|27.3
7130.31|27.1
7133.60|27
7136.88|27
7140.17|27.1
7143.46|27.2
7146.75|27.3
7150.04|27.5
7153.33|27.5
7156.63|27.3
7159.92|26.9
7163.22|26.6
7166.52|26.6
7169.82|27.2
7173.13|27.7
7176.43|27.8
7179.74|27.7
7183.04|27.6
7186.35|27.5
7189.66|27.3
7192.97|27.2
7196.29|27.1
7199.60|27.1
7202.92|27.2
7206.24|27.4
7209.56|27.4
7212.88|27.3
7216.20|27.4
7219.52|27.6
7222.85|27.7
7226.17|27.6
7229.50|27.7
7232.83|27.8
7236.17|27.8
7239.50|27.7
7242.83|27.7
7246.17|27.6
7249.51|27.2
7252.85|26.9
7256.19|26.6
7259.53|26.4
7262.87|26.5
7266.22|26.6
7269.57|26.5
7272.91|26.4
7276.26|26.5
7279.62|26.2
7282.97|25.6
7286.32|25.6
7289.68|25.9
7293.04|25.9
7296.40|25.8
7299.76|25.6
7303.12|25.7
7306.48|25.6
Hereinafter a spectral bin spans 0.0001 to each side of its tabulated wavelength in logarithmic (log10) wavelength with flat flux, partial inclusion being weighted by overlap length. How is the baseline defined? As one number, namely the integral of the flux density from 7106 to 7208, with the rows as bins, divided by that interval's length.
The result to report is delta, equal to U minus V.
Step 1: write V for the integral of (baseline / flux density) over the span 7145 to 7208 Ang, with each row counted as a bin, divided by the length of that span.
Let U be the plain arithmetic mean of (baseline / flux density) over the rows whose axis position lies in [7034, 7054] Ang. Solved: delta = 0.030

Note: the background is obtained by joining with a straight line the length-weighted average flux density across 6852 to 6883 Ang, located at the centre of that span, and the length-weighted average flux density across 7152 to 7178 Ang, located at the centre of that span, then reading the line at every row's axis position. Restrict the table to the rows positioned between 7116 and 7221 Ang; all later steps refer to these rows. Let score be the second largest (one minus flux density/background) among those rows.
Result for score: 0.022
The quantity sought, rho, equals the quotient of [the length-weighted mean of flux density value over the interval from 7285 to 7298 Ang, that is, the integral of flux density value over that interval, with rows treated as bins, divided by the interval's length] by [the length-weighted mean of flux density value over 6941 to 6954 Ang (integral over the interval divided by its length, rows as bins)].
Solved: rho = 0.98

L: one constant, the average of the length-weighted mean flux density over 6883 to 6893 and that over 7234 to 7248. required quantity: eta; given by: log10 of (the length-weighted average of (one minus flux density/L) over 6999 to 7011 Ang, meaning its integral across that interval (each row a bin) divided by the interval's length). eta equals -1.35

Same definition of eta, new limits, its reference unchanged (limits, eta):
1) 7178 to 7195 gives -1.45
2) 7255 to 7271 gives -1.16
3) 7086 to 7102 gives -1.45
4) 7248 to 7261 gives -1.23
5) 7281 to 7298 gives -1.02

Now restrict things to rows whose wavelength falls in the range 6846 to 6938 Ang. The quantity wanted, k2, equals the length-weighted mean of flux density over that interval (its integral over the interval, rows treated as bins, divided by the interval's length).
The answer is 29.8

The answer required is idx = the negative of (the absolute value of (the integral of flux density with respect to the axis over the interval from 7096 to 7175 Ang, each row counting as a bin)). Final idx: -2143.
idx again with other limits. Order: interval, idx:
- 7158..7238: -2191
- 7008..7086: -2088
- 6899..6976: -2227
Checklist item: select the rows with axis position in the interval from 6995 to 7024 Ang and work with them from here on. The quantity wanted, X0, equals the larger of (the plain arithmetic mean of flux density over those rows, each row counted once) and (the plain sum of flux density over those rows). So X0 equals 243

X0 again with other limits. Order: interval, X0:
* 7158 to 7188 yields 246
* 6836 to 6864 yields 244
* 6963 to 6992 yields 241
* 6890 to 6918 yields 324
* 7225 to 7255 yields 248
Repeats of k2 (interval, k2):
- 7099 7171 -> 27.1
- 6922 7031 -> 26.7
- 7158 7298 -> 27.0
